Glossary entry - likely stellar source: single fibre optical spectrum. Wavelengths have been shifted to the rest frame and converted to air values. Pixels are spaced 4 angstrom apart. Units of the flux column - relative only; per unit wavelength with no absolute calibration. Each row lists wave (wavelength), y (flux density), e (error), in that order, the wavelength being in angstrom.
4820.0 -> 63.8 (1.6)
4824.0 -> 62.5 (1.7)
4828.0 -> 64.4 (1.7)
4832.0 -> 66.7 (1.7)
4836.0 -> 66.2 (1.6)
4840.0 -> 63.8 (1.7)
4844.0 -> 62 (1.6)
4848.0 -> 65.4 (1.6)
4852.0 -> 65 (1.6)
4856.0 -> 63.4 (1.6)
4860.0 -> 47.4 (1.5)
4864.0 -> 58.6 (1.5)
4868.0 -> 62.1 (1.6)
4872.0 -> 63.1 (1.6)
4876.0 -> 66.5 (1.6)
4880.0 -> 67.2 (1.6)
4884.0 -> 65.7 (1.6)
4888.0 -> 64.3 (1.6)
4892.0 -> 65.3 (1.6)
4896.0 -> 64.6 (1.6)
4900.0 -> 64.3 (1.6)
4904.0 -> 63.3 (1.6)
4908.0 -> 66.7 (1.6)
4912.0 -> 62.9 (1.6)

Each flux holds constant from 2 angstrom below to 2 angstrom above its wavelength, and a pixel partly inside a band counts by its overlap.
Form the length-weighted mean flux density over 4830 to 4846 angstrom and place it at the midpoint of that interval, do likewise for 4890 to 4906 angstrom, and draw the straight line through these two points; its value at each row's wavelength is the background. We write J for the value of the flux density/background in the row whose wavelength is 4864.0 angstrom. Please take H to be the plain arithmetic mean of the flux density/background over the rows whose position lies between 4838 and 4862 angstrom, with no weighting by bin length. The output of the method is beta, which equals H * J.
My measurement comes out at 0.86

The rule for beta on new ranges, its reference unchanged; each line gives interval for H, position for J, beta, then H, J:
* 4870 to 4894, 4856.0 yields 1.00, 1.01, 0.98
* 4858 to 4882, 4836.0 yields 0.96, 0.94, 1.02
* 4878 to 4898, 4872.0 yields 0.99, 1.02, 0.98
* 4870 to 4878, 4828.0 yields 1.00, 1.00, 0.99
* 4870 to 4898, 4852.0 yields 1.02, 1.01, 1.01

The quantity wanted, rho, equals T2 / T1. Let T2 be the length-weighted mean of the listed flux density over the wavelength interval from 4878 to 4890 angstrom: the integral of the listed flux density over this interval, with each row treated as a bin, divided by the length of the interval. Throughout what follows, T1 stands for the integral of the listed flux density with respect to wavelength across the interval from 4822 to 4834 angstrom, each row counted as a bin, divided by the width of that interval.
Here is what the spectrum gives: 1.02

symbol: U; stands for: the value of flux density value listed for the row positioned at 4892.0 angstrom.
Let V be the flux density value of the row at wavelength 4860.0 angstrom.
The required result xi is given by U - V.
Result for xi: 17.9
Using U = 65.3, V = 47.4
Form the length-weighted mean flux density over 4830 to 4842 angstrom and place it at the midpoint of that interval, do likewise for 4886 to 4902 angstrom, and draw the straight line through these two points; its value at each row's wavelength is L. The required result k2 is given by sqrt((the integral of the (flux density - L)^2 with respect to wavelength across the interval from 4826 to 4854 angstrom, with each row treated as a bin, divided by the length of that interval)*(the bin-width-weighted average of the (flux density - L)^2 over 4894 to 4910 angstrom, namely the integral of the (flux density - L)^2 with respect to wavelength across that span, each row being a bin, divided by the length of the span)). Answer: 2.1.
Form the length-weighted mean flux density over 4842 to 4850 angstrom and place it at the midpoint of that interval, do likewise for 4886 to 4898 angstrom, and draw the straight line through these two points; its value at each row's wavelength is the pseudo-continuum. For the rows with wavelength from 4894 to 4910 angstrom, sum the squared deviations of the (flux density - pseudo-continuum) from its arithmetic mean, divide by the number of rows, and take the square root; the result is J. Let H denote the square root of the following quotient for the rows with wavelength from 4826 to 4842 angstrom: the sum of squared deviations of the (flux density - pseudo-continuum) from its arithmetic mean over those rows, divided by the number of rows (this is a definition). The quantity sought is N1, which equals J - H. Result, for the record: 0.0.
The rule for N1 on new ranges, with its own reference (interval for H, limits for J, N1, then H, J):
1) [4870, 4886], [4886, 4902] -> -1.1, 1.5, 0.4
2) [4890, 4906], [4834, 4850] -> 0.8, 0.8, 1.6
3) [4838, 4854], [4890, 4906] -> -0.4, 1.3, 0.8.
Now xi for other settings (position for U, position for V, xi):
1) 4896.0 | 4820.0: 0.8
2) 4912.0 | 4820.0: -0.9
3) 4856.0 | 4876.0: -3.1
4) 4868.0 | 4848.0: -3.3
